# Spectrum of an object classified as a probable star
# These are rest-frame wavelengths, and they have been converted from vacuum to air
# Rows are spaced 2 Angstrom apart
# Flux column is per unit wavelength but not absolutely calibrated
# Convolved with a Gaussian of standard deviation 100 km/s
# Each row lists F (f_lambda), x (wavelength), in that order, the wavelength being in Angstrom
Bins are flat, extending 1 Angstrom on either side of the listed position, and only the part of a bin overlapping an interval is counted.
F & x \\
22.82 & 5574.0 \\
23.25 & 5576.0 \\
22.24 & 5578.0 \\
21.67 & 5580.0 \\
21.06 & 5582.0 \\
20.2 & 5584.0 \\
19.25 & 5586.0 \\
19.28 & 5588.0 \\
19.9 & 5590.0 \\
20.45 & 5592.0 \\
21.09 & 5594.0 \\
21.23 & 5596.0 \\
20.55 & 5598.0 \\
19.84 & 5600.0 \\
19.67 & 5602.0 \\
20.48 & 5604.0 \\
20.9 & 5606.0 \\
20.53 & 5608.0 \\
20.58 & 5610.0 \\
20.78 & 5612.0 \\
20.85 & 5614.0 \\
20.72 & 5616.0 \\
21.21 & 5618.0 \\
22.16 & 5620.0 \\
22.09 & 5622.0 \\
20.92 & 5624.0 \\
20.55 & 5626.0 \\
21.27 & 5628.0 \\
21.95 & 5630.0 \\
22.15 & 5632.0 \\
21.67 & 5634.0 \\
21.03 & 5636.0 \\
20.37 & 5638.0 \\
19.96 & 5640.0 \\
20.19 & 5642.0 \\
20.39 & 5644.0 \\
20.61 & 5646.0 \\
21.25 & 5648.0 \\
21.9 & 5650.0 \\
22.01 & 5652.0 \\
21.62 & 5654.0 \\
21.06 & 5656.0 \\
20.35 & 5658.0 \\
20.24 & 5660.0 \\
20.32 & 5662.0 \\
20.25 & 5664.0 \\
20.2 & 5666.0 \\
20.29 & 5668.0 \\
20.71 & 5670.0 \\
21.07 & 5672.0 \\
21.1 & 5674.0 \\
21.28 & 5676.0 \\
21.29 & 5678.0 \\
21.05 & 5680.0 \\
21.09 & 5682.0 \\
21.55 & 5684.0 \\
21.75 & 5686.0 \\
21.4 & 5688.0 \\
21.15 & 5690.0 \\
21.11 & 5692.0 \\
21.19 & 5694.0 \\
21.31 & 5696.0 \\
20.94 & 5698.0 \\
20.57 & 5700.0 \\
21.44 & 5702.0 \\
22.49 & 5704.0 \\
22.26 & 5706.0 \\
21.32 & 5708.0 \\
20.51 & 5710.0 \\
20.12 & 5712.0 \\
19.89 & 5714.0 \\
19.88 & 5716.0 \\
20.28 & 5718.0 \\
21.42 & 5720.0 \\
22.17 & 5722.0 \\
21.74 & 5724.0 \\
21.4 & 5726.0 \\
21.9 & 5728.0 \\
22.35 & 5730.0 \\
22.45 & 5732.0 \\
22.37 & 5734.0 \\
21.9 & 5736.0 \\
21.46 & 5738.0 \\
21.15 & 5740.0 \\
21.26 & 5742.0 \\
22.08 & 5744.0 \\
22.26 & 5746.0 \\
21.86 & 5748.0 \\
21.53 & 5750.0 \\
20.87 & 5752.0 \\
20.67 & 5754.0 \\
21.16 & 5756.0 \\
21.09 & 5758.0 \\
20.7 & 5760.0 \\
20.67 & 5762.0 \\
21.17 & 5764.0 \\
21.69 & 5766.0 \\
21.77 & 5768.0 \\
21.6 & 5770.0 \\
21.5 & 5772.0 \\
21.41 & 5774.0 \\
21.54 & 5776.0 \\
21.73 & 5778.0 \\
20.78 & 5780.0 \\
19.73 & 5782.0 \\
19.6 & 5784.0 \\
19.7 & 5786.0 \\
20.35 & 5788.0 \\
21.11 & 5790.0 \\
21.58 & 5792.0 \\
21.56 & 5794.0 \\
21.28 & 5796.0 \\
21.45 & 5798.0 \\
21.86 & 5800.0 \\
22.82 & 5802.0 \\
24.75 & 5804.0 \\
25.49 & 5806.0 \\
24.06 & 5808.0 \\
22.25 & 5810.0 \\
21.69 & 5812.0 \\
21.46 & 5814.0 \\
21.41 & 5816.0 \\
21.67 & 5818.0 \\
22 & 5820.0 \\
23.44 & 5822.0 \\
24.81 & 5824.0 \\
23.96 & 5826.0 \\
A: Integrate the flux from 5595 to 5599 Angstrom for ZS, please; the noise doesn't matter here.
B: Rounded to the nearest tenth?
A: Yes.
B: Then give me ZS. 83.6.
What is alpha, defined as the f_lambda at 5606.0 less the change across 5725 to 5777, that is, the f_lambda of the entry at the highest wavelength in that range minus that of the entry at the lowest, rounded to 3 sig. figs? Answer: 20.8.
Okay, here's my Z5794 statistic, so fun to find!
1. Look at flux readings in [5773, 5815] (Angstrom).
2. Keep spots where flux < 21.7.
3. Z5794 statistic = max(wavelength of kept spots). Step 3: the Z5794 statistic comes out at 5814.0 Angstrom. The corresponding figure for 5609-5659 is 5658.0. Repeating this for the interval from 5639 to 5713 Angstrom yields 5712.0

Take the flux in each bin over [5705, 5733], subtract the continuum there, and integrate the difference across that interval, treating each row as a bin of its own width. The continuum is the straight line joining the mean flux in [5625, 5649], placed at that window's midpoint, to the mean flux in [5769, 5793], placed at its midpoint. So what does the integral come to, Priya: 9.8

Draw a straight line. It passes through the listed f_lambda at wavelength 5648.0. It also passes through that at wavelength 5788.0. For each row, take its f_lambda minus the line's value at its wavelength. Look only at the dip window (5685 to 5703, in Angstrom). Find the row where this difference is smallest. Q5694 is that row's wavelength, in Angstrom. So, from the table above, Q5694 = 5700.0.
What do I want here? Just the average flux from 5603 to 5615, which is 20.7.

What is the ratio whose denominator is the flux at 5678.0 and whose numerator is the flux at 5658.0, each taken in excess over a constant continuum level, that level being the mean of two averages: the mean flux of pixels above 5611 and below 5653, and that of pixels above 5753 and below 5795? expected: -3.4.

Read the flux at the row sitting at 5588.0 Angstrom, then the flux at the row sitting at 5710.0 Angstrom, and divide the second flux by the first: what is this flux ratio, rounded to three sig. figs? 1.06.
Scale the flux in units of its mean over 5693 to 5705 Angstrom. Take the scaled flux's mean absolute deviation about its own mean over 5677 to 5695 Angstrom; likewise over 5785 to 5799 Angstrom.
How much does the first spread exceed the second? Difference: -0.017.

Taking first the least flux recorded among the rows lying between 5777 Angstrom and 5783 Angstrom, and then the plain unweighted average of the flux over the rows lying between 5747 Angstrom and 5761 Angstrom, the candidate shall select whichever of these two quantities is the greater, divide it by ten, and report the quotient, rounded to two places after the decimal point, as 2.11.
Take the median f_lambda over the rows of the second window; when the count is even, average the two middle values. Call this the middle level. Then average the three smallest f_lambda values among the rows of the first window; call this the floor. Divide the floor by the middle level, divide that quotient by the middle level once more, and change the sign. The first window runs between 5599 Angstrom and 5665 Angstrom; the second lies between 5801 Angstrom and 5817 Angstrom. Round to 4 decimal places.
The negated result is -0.0390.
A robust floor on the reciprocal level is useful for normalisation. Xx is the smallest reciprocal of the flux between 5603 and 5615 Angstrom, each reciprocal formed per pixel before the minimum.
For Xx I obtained 0.0478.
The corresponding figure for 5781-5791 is 0.0474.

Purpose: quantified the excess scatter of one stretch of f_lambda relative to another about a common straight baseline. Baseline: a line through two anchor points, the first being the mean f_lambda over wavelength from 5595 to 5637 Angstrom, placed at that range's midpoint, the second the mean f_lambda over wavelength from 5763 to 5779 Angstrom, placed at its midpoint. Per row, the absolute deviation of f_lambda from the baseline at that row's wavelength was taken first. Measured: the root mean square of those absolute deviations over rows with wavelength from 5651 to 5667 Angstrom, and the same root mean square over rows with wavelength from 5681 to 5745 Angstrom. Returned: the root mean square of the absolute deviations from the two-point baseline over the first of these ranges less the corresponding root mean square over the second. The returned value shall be 0.1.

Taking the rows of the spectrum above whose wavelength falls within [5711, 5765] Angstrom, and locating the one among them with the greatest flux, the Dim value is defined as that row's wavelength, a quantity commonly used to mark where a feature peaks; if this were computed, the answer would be 5732.0 Angstrom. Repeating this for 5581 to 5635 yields 5620.0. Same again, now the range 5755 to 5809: 5806.0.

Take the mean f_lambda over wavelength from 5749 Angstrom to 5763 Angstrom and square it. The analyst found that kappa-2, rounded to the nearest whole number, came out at 439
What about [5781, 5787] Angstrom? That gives 387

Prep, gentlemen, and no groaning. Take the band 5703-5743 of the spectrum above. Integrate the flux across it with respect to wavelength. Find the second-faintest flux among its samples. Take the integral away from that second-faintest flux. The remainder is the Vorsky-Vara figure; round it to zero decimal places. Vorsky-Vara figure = -837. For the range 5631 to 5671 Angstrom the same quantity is -813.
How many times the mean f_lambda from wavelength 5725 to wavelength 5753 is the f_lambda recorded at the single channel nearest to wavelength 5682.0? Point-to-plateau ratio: 0.97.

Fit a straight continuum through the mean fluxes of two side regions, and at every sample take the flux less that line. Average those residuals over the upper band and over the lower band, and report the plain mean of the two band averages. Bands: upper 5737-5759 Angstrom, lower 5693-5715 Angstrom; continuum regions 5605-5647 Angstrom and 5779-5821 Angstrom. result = -0.18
